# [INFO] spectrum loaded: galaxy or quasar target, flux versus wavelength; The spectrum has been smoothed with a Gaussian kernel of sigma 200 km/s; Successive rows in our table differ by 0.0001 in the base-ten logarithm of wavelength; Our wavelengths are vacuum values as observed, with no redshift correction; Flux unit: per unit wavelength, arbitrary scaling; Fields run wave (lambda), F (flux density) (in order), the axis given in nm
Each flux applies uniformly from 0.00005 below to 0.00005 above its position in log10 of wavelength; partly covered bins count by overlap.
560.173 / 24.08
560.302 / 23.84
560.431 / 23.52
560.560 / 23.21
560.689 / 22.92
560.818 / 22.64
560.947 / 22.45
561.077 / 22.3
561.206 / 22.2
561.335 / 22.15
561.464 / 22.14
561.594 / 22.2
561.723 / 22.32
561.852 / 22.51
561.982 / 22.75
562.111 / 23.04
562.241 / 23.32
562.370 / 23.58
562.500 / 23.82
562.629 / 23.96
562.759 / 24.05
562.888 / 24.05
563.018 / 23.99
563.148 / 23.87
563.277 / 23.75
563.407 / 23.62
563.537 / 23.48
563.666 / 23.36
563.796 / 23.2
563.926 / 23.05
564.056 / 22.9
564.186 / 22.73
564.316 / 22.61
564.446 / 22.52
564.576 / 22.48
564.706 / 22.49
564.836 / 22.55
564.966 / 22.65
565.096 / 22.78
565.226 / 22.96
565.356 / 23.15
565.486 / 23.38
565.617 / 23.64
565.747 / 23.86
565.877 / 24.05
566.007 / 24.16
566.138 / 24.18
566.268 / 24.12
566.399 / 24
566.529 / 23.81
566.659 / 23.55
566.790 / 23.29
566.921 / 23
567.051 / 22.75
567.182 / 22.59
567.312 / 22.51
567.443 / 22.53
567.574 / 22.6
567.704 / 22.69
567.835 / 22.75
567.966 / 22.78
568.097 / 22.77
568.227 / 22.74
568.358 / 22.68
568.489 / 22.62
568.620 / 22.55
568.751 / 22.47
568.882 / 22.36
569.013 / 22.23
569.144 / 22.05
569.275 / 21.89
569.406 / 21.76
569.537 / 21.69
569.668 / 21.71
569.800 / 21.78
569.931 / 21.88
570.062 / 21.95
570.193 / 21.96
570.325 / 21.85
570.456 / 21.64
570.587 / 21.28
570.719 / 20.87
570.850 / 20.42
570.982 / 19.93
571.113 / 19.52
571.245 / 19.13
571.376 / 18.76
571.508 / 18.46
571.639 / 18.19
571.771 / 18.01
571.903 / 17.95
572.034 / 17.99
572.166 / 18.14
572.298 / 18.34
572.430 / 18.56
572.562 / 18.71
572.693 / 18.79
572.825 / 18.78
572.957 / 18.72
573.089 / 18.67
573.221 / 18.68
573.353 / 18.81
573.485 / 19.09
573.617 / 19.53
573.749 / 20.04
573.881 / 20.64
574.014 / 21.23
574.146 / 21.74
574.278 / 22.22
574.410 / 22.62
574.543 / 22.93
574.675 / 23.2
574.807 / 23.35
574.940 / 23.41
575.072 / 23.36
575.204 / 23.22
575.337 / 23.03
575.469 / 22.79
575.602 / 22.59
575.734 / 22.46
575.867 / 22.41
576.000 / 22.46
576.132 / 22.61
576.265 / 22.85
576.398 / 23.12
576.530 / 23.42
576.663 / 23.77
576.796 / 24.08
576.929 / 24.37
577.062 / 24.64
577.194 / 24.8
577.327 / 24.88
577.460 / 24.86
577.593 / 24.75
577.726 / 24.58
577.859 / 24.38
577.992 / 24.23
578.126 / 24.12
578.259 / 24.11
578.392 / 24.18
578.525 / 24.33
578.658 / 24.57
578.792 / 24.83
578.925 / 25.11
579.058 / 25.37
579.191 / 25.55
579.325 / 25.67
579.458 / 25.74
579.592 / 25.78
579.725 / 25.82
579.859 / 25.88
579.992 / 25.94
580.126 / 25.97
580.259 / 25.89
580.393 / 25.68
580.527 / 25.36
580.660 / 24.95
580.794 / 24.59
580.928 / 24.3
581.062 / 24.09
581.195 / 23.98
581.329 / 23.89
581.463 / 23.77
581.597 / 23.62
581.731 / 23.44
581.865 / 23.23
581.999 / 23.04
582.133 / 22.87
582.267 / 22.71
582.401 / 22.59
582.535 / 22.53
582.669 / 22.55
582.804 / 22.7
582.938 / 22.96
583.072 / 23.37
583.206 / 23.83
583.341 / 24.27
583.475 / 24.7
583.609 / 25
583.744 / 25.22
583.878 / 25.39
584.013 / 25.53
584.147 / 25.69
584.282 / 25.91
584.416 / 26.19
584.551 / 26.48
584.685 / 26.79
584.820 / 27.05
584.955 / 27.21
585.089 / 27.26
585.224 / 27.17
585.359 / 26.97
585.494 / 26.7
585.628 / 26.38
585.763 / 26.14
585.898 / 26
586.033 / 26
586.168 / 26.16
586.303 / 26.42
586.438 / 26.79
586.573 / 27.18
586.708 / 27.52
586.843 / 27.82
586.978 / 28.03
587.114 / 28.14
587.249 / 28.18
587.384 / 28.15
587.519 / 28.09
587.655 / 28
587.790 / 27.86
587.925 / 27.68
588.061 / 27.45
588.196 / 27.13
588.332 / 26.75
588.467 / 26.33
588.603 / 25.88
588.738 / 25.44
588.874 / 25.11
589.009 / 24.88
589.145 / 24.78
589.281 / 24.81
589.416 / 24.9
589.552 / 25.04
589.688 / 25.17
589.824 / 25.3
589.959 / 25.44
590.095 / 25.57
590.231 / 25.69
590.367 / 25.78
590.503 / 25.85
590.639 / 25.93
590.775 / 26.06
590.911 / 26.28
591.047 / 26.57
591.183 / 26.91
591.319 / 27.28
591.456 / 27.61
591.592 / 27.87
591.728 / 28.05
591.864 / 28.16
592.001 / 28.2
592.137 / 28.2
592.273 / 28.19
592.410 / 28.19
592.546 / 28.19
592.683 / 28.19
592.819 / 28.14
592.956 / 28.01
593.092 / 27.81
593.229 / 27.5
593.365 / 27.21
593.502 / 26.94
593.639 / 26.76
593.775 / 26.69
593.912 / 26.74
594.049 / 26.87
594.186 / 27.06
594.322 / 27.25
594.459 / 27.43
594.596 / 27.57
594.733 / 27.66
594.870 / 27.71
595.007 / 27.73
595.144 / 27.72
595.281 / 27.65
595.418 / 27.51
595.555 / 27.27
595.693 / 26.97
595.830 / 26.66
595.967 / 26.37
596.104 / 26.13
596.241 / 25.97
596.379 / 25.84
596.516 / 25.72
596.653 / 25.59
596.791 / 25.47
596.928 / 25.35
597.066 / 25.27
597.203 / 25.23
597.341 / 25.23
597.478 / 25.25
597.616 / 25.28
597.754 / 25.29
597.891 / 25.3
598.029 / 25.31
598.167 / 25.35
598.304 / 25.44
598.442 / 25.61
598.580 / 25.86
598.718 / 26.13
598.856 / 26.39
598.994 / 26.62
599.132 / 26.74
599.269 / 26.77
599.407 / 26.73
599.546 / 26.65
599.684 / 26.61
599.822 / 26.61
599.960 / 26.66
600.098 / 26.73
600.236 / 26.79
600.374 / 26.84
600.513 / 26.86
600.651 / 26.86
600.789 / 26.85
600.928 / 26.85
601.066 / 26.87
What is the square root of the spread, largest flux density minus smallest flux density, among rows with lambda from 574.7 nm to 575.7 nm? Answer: 0.91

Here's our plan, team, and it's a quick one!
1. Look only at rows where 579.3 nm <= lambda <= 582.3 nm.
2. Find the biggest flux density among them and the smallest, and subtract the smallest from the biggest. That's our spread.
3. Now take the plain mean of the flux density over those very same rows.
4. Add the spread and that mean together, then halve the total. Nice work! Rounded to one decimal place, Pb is 13.9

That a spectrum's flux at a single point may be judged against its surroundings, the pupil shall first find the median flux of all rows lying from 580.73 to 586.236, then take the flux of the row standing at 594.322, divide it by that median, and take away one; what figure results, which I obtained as 0.10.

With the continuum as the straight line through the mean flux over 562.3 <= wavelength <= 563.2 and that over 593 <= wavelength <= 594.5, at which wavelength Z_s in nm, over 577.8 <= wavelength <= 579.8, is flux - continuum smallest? 578.259 nm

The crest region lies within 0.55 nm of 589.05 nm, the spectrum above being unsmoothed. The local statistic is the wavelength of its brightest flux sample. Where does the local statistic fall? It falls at 588.603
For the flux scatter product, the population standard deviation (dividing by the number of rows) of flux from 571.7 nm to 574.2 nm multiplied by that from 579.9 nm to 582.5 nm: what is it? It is 1.2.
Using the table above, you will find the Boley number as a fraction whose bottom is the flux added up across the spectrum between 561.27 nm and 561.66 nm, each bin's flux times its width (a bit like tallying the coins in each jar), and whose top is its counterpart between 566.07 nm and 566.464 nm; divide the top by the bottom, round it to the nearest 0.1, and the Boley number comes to 1.1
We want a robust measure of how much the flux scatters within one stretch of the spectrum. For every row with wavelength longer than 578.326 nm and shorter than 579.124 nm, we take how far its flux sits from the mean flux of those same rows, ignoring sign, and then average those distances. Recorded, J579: 0.37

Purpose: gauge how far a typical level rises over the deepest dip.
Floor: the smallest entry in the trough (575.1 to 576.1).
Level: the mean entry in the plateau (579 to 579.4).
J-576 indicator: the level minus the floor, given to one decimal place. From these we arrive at 3.1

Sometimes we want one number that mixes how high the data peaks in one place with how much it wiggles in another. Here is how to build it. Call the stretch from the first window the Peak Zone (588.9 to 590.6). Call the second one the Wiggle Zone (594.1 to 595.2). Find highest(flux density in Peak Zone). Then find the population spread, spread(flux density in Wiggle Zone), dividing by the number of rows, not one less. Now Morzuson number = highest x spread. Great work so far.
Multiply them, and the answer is 6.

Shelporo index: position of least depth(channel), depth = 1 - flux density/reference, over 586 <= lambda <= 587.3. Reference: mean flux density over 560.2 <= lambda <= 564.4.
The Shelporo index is 587.249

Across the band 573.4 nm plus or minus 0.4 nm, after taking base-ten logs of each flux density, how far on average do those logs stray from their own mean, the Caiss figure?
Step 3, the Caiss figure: 0.010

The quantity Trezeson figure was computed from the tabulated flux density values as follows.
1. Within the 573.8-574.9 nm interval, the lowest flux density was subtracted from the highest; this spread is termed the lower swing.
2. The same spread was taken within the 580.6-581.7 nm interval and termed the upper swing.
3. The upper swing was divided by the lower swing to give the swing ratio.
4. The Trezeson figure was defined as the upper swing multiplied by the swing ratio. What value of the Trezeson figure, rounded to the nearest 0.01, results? 0.65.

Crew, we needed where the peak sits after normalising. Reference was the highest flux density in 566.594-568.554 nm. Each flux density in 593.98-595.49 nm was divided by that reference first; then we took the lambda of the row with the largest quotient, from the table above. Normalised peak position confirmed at 595.007 nm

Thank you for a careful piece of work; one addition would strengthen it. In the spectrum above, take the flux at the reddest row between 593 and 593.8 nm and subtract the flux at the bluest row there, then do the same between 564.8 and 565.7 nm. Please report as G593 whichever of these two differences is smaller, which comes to -1.1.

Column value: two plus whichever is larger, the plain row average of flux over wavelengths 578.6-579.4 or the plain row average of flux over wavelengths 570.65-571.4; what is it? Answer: 27.2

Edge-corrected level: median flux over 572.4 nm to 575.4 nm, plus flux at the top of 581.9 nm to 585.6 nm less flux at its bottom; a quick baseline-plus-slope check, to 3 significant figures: 24.3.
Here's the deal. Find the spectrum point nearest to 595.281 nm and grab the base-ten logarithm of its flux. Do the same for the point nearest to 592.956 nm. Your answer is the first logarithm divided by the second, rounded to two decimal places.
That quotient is 1.00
